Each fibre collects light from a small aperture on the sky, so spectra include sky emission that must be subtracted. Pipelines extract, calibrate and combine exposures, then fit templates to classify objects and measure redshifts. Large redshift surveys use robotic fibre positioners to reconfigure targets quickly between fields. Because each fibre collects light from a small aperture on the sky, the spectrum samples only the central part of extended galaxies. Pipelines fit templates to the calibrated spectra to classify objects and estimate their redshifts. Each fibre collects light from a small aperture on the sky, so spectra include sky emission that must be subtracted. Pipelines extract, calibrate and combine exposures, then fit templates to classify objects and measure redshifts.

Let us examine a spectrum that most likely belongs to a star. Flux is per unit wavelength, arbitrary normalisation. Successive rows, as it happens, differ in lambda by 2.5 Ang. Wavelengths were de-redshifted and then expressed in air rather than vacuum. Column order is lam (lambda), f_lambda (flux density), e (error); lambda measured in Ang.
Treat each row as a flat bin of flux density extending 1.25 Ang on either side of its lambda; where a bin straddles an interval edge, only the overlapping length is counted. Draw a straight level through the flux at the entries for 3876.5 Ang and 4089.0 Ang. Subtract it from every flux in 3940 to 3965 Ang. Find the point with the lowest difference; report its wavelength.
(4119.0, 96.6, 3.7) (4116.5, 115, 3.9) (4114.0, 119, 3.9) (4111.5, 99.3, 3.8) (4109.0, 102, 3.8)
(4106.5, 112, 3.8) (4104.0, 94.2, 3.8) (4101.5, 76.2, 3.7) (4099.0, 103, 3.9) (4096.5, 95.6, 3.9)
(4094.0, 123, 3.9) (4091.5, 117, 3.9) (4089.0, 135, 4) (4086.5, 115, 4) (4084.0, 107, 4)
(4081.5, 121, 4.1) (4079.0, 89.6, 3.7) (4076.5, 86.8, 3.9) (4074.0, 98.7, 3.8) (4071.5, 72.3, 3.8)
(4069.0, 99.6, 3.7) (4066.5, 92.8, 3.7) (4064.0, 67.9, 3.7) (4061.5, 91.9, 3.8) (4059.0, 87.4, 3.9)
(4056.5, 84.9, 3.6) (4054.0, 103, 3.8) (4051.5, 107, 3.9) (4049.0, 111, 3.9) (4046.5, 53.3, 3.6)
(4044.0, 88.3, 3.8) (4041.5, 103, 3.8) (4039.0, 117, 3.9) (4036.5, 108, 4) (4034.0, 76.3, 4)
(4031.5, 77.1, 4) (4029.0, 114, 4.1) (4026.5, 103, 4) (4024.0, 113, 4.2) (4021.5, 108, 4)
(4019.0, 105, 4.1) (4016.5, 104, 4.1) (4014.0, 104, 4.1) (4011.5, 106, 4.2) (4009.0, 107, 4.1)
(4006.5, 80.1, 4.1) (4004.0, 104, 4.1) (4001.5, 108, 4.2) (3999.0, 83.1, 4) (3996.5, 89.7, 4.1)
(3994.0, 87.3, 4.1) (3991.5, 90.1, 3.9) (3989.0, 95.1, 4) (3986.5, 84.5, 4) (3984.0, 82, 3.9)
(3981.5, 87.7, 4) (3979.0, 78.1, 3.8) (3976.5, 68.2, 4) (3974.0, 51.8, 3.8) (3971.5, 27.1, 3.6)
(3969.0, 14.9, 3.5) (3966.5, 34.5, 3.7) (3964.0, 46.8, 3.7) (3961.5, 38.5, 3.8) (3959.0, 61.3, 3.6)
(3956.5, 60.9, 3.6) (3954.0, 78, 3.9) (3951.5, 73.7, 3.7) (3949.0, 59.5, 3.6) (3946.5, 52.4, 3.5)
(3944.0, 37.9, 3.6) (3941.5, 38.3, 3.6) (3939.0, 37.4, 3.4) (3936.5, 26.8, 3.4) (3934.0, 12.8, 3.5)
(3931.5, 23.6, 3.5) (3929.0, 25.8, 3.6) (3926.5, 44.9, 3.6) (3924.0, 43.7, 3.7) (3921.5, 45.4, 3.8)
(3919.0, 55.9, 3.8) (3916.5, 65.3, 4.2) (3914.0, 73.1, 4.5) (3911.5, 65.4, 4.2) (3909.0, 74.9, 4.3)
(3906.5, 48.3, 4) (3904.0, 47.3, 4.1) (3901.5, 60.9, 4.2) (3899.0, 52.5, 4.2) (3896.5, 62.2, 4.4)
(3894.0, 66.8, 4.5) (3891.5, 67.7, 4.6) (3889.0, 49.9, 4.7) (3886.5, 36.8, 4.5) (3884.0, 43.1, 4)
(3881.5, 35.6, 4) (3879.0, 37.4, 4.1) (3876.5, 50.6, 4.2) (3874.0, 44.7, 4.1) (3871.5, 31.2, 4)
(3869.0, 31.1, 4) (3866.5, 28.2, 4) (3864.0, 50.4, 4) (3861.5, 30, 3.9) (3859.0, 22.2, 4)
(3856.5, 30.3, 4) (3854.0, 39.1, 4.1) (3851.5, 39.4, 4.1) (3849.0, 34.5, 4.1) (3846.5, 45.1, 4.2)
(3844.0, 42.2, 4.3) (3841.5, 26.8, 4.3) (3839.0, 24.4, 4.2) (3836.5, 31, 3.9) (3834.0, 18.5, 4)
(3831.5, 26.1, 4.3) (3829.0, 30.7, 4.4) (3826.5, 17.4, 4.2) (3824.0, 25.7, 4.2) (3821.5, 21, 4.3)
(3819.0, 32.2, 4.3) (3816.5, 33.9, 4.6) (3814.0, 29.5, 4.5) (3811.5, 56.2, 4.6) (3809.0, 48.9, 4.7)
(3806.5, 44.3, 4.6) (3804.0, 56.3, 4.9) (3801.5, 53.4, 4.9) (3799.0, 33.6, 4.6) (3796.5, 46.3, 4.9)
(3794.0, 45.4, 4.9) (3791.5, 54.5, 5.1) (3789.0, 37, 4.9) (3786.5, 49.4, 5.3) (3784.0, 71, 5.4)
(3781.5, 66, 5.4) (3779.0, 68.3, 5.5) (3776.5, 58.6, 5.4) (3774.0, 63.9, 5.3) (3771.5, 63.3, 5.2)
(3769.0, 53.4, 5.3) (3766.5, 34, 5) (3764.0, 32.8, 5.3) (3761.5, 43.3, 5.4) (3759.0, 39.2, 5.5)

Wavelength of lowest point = 3961.5 Ang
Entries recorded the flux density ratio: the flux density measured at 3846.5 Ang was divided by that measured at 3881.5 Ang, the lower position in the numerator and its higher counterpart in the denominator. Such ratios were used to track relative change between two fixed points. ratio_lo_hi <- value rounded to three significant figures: 1.27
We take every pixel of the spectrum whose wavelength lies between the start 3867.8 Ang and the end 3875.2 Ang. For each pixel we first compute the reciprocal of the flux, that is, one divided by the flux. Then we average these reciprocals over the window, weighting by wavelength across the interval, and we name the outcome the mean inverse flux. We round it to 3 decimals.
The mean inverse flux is 0.029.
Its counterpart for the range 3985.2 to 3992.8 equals 0.011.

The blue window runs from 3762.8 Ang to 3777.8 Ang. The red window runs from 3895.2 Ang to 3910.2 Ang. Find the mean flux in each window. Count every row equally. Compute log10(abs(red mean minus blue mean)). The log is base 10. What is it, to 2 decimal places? 0.82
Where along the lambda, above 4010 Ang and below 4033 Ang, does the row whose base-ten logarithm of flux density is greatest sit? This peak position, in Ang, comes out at 4029.0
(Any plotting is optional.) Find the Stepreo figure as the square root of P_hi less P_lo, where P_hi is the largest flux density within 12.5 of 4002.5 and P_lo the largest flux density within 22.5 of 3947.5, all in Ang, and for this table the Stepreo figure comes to 5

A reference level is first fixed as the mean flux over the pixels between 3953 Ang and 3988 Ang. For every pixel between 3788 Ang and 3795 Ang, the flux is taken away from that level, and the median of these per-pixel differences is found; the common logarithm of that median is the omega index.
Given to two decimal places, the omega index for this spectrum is 1.11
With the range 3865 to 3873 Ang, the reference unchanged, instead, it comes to 1.43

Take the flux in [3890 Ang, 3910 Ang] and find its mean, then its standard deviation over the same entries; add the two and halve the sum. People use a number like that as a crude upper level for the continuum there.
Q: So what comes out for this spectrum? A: 35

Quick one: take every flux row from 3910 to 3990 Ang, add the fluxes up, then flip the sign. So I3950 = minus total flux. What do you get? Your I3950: -1691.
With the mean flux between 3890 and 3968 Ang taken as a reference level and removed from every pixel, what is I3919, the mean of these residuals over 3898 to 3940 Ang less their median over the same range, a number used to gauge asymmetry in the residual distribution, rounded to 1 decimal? 0.0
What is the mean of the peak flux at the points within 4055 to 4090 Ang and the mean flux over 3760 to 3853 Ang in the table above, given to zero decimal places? 89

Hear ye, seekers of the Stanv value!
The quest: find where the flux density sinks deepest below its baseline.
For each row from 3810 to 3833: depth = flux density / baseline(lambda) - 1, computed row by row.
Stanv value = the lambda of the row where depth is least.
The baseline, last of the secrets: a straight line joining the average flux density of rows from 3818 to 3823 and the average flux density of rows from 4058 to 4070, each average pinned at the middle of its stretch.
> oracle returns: 3826.5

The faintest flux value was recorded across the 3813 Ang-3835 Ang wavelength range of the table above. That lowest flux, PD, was 17.4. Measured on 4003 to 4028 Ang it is 80.1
